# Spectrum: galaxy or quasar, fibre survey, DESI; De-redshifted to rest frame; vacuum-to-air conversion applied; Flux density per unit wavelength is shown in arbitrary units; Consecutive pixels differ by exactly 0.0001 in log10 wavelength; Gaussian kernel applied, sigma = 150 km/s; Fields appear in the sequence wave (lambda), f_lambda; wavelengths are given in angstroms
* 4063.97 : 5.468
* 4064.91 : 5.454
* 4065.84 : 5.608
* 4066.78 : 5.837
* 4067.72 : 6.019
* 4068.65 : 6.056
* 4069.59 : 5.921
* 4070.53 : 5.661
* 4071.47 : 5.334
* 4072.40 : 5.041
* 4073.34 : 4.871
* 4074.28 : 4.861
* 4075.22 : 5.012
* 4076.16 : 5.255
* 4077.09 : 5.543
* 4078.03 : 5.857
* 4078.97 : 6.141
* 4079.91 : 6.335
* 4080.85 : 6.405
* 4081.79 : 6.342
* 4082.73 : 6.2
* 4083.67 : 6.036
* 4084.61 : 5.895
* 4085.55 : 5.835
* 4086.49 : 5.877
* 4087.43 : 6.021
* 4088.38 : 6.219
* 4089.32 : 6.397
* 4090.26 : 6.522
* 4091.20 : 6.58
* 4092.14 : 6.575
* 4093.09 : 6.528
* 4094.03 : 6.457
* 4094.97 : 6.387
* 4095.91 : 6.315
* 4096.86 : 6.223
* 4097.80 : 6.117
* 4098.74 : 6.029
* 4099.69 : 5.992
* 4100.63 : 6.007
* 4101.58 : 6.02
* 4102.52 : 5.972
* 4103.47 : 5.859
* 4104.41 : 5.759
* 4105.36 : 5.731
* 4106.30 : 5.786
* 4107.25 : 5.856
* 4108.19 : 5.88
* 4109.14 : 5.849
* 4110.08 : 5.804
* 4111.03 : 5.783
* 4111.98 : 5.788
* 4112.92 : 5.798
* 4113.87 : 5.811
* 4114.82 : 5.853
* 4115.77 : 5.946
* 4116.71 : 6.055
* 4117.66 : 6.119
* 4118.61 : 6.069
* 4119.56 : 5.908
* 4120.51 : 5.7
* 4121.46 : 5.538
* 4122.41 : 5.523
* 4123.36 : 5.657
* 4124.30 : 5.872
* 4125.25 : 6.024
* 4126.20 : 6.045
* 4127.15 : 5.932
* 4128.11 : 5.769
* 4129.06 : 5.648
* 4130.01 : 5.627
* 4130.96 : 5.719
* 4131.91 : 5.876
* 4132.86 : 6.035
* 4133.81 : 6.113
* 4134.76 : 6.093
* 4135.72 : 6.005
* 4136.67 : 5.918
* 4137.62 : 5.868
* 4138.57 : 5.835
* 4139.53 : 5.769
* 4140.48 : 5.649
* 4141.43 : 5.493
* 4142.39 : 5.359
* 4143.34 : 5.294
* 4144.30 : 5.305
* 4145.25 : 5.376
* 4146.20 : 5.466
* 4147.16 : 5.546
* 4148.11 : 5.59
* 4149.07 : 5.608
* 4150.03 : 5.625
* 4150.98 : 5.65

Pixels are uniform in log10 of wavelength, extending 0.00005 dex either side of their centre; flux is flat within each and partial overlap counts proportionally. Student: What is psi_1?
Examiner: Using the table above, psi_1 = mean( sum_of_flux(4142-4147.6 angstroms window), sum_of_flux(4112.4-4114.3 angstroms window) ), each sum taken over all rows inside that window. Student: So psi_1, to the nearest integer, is 22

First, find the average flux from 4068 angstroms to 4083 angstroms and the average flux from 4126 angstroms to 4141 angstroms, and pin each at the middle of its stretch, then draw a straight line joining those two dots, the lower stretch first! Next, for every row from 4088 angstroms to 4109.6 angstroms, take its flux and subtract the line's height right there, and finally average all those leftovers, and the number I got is 0.38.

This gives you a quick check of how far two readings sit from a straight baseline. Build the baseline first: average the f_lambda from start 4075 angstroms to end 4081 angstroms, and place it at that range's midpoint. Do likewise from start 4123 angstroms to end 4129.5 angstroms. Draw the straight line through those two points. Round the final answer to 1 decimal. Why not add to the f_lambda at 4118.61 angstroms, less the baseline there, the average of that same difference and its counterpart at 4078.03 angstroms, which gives 0.4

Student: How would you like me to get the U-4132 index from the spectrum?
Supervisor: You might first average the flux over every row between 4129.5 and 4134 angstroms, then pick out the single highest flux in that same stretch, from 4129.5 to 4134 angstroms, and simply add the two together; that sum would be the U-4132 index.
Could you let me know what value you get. 12.0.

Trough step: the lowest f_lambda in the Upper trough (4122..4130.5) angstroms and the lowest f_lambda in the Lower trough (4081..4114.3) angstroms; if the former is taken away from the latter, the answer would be 0.2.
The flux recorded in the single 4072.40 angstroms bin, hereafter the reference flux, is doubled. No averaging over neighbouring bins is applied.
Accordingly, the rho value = 10.1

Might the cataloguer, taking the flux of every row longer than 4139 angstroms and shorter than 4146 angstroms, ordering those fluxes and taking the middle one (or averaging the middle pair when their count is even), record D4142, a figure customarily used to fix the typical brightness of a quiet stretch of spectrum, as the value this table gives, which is 5.4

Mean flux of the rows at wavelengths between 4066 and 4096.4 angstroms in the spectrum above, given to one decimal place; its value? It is 5.9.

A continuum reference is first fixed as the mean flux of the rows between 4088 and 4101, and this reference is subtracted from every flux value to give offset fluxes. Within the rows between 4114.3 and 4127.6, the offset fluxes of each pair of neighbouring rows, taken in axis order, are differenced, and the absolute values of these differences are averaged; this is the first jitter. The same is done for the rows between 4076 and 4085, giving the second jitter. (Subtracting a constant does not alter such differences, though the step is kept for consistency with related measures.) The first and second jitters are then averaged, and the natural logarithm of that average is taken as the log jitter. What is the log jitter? -1.9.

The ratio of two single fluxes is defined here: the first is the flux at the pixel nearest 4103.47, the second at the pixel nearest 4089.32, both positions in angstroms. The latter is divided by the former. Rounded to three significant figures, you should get 1.09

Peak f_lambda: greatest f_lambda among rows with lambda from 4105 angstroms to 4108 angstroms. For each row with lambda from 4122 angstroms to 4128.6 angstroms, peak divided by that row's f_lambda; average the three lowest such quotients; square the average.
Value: 0.95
